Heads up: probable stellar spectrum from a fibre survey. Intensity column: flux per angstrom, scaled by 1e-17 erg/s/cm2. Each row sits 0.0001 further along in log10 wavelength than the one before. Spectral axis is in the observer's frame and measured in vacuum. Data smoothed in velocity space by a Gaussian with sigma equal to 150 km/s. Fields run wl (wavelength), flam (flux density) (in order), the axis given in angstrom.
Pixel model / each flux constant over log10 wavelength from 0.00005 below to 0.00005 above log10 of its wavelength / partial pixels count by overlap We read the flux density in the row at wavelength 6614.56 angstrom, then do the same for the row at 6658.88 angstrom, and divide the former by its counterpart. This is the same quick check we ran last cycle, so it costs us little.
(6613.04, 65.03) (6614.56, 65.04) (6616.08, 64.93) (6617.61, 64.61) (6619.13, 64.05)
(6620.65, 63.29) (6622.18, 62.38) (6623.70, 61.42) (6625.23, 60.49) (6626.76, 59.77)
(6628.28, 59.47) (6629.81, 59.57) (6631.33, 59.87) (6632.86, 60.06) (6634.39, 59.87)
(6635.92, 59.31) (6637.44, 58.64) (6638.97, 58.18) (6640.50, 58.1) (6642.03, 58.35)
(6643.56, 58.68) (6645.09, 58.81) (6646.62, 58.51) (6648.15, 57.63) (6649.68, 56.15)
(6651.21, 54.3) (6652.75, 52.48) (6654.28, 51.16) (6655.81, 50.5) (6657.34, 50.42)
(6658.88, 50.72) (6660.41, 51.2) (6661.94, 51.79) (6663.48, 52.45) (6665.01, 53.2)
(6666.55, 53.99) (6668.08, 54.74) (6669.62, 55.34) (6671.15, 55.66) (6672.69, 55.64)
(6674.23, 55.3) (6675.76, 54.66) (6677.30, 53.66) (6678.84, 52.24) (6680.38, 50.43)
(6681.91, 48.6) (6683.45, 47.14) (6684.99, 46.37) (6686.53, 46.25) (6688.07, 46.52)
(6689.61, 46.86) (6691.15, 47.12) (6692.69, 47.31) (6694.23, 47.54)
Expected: 1.28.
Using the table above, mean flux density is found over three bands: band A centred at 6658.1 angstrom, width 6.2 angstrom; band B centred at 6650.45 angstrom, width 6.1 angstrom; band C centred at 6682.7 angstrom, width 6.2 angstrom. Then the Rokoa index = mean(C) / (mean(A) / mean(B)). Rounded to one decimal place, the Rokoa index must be 52.3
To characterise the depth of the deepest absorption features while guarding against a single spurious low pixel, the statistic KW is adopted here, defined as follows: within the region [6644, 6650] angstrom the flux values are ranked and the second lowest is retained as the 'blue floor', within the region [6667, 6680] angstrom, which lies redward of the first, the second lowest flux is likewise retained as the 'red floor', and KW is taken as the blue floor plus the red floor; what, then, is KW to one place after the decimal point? 111.3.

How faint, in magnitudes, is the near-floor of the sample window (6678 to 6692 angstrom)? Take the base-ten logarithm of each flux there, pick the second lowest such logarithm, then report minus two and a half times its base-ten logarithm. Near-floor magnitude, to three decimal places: -0.554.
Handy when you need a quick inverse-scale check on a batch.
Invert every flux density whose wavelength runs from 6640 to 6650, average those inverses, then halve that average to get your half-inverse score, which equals 0.0086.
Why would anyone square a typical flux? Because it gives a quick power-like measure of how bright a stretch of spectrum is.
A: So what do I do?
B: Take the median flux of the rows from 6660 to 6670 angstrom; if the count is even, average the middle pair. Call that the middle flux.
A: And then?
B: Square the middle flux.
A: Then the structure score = 2830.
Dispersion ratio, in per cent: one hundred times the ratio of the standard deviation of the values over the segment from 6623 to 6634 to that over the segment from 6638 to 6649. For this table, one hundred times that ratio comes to 170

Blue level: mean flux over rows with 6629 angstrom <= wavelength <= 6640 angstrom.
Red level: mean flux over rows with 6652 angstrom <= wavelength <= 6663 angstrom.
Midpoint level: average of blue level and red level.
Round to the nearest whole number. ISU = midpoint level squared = 3055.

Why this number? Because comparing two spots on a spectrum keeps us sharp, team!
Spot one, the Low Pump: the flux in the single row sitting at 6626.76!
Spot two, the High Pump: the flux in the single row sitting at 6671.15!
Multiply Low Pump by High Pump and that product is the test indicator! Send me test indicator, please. 3327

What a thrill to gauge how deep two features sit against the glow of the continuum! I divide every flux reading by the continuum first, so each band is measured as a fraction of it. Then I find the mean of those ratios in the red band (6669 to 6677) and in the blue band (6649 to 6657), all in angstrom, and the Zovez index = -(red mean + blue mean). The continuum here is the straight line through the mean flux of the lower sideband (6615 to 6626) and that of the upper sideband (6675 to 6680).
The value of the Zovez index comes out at -1.94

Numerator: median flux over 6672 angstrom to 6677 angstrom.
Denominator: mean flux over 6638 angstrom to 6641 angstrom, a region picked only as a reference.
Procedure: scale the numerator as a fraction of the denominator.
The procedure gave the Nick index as 0.95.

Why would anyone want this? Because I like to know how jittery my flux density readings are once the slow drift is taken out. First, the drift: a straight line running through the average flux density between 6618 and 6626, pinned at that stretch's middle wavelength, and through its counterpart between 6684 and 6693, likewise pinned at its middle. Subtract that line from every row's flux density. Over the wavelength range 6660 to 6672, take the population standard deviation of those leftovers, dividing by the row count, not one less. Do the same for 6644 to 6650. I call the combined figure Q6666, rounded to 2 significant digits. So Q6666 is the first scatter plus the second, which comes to 3.0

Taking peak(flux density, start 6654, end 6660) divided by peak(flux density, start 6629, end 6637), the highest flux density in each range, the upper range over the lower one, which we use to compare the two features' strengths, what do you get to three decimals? 0.852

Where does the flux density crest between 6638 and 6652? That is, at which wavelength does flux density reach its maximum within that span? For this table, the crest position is 6645.09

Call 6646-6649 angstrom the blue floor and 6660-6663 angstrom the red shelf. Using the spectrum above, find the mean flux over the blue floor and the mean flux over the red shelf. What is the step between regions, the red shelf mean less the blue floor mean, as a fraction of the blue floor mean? -0.11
